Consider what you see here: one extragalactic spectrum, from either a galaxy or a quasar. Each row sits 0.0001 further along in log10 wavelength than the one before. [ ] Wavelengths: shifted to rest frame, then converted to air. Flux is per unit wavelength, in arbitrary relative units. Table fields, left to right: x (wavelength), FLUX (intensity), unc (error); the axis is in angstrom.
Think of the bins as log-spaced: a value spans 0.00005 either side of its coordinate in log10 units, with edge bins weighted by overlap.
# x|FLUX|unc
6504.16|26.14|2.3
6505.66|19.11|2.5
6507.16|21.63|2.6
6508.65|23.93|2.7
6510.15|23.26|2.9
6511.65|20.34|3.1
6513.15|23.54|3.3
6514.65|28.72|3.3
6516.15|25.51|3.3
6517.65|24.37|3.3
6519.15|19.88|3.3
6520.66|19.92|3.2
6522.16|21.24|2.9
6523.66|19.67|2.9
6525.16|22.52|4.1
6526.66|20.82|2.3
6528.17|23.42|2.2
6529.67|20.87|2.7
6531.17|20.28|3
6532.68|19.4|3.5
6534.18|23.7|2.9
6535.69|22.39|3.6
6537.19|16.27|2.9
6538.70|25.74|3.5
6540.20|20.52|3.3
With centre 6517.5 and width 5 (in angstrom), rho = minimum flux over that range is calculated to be 19.88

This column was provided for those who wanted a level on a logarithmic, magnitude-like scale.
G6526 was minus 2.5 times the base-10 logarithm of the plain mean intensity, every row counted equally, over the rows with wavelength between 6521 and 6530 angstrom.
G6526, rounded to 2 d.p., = -3.33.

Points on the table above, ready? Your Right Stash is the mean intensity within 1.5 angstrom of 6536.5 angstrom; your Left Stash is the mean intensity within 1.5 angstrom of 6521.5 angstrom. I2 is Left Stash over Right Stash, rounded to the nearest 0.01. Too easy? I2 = 1.06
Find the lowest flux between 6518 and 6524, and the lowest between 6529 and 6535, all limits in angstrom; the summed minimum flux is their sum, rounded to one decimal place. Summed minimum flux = 39.1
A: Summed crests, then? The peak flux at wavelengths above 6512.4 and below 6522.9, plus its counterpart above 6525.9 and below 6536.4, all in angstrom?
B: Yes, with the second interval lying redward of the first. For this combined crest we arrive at 52.4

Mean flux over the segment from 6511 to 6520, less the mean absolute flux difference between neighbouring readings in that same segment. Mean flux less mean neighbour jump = 20.3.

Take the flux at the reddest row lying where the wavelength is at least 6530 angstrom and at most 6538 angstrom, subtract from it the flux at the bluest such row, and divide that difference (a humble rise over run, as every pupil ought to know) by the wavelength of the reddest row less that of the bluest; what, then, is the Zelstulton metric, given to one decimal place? -0.7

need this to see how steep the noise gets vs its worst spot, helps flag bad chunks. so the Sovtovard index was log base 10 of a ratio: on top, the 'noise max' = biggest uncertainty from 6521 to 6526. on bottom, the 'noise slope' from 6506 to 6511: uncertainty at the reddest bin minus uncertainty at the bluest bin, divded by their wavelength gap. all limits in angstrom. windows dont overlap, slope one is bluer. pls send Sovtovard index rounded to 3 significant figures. 1.61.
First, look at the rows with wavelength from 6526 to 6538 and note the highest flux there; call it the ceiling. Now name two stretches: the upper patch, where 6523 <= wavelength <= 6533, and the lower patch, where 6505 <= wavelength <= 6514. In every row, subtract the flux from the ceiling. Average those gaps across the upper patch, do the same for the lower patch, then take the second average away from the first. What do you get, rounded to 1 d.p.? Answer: 1.0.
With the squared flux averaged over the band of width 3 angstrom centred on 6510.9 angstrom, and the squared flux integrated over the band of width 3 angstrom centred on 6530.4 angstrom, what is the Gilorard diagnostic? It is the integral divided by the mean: 2.67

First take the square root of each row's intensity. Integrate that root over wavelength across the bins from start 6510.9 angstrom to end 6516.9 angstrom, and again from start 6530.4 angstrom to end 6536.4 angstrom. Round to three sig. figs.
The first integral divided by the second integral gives 1.07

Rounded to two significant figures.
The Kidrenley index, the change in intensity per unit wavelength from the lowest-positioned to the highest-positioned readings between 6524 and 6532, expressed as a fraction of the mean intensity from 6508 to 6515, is -0.016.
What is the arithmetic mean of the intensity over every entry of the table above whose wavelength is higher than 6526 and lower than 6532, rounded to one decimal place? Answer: 21.3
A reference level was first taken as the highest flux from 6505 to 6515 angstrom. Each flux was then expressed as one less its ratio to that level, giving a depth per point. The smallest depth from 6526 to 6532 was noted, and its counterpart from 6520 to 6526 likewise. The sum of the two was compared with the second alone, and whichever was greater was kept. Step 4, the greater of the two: 0.40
